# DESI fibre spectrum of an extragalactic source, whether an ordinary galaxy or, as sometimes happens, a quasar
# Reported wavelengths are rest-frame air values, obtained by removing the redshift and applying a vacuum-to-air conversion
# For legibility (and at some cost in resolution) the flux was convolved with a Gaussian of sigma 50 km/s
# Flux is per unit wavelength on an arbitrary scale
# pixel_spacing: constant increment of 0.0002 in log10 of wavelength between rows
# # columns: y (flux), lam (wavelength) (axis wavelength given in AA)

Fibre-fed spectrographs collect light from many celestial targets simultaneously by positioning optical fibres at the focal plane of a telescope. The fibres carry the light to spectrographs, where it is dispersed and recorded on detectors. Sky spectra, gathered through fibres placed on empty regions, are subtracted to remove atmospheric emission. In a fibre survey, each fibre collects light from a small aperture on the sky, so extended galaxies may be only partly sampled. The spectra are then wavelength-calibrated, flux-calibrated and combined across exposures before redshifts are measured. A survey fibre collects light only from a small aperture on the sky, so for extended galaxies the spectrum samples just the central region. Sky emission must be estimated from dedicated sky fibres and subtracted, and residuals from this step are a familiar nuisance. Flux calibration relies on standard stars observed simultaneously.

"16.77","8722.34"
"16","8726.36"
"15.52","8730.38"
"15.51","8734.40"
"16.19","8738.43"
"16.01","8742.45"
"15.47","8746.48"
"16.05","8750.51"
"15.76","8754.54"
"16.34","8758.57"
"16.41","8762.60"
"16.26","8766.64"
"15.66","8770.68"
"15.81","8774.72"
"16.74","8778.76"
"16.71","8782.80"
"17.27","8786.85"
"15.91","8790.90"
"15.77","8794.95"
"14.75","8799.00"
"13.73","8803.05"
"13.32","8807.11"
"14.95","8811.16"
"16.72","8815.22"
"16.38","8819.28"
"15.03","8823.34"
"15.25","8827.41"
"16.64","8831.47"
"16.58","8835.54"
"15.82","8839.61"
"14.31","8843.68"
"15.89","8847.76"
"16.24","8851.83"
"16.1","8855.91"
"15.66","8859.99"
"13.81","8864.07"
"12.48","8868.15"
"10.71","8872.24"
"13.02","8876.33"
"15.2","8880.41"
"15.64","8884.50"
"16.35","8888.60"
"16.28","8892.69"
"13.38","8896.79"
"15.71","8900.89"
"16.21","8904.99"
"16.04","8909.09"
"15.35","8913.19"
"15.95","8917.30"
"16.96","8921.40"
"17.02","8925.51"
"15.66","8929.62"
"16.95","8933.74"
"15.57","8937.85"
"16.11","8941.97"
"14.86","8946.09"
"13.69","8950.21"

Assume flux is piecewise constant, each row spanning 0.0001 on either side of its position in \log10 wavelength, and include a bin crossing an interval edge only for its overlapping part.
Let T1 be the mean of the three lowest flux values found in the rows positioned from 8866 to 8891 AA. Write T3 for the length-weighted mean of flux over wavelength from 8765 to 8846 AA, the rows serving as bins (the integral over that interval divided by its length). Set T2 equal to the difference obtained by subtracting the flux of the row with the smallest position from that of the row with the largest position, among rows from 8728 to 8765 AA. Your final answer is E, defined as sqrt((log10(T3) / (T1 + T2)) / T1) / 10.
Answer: 0.0087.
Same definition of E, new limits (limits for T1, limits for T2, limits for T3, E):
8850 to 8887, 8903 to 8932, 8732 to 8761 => 0.0093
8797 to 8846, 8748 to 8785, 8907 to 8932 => 0.0078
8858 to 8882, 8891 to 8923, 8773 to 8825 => 0.0088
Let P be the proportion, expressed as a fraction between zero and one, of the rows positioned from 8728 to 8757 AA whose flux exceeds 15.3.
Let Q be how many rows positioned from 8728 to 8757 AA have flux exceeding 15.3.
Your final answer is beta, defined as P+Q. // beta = 8.0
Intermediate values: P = 1.00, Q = 7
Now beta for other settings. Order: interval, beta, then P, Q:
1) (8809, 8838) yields 4.6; 0.57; 4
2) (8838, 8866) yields 5.7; 0.71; 5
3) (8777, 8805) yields 5.7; 0.71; 5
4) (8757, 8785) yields 8.0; 1.00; 7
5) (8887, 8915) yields 6.9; 0.86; 6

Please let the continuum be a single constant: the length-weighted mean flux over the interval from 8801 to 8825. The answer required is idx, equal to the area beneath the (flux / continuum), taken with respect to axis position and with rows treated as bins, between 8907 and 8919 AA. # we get 13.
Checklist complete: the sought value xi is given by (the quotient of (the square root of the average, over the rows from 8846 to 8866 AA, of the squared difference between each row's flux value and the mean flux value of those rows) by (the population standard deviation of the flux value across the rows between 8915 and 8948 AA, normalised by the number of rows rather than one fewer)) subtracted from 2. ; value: 0.79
